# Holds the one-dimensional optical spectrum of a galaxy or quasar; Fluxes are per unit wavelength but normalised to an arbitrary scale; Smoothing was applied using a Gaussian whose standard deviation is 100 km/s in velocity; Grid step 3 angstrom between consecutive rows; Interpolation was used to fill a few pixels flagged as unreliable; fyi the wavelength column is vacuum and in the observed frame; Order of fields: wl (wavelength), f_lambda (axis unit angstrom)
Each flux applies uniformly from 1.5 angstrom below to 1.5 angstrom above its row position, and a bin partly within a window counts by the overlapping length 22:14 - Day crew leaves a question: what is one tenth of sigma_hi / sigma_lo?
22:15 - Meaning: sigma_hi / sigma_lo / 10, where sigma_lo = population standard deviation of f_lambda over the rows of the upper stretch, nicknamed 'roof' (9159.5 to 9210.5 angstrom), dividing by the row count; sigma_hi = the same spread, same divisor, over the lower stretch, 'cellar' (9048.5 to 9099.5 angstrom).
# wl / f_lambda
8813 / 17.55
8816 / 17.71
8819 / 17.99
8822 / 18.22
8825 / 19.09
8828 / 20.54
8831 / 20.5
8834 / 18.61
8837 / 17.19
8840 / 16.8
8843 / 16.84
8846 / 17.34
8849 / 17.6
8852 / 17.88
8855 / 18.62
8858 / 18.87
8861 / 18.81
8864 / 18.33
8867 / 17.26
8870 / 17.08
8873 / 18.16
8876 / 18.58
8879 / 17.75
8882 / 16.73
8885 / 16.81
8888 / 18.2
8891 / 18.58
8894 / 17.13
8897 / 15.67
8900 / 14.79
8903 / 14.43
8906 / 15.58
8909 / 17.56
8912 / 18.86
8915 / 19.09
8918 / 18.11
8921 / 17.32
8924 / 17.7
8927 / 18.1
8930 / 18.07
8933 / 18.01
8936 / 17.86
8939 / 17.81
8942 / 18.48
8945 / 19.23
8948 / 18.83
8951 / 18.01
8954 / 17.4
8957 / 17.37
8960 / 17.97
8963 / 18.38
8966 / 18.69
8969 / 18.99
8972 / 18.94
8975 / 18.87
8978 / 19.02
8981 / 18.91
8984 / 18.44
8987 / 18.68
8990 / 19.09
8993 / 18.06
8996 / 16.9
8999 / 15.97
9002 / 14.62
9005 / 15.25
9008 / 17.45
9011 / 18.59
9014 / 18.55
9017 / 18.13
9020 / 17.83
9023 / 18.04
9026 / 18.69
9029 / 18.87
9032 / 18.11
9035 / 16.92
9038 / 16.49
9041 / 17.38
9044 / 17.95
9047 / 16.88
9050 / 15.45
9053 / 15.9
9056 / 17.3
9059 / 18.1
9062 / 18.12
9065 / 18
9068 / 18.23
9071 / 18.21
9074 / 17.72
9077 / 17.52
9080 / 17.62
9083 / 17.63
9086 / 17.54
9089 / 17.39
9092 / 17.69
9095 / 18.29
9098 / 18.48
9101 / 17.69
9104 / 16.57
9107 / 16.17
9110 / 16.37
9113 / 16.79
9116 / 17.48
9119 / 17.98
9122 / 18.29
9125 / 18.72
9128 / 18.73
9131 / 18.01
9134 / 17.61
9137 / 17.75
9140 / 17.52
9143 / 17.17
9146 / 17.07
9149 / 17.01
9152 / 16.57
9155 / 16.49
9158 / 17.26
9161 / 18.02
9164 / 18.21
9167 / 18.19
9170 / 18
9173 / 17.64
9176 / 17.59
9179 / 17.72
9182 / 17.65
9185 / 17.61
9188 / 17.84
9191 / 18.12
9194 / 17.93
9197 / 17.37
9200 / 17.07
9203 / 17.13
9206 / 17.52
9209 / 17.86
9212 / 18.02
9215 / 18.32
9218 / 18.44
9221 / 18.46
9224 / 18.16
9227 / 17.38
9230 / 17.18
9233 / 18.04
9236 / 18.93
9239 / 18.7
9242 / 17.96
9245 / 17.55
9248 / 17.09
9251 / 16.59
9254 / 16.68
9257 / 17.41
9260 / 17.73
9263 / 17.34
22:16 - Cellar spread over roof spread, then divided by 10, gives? 0.238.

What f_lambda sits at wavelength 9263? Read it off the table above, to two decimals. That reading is 17.34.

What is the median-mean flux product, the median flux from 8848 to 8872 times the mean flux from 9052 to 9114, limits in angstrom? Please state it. 317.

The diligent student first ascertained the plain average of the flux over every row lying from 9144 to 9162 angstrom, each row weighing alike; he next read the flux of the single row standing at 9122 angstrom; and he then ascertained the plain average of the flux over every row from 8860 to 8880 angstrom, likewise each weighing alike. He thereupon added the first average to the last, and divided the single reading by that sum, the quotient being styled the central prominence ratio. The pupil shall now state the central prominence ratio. 0.522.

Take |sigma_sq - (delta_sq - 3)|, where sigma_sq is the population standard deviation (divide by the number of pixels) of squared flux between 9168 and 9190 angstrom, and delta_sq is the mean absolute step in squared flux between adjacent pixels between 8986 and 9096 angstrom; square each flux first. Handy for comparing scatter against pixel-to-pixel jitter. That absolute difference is 13.0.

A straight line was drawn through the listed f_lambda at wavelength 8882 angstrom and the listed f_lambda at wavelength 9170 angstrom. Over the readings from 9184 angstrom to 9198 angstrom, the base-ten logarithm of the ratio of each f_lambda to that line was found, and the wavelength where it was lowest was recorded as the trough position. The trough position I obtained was 9197 angstrom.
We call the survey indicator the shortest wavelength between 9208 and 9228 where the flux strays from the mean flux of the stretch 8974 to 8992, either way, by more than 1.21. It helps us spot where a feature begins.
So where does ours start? 9227 angstrom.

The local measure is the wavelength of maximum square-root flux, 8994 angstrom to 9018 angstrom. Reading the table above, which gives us 9011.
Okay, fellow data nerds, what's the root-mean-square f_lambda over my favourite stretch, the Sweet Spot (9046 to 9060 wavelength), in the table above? 16.8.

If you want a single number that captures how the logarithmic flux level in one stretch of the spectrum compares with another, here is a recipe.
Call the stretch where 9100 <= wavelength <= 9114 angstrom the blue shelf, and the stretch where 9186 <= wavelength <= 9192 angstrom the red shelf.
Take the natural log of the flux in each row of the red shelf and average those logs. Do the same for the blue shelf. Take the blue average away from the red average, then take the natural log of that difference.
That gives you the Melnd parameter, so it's -2.6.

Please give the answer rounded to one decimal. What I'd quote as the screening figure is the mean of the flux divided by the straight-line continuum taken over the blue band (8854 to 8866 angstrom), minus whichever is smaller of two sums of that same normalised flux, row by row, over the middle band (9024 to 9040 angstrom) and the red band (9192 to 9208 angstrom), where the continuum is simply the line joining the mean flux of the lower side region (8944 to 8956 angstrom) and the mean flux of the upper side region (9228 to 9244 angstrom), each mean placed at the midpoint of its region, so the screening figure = -3.8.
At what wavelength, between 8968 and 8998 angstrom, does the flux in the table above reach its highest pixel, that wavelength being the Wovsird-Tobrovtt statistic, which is 8990 angstrom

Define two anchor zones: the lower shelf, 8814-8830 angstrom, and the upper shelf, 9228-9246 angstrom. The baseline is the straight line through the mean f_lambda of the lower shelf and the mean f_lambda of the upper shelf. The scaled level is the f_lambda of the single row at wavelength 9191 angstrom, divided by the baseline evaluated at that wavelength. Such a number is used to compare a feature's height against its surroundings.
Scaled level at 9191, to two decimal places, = 1.00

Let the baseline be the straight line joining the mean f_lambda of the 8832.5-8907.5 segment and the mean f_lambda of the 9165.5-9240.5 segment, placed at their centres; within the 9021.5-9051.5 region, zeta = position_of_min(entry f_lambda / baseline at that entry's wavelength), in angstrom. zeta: 9050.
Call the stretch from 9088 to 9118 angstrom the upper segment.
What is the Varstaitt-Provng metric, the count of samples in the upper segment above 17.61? 4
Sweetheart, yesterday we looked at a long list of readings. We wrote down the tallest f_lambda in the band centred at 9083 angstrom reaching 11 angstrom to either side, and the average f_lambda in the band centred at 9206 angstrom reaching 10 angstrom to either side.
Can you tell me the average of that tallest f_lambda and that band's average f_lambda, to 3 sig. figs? 17.7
